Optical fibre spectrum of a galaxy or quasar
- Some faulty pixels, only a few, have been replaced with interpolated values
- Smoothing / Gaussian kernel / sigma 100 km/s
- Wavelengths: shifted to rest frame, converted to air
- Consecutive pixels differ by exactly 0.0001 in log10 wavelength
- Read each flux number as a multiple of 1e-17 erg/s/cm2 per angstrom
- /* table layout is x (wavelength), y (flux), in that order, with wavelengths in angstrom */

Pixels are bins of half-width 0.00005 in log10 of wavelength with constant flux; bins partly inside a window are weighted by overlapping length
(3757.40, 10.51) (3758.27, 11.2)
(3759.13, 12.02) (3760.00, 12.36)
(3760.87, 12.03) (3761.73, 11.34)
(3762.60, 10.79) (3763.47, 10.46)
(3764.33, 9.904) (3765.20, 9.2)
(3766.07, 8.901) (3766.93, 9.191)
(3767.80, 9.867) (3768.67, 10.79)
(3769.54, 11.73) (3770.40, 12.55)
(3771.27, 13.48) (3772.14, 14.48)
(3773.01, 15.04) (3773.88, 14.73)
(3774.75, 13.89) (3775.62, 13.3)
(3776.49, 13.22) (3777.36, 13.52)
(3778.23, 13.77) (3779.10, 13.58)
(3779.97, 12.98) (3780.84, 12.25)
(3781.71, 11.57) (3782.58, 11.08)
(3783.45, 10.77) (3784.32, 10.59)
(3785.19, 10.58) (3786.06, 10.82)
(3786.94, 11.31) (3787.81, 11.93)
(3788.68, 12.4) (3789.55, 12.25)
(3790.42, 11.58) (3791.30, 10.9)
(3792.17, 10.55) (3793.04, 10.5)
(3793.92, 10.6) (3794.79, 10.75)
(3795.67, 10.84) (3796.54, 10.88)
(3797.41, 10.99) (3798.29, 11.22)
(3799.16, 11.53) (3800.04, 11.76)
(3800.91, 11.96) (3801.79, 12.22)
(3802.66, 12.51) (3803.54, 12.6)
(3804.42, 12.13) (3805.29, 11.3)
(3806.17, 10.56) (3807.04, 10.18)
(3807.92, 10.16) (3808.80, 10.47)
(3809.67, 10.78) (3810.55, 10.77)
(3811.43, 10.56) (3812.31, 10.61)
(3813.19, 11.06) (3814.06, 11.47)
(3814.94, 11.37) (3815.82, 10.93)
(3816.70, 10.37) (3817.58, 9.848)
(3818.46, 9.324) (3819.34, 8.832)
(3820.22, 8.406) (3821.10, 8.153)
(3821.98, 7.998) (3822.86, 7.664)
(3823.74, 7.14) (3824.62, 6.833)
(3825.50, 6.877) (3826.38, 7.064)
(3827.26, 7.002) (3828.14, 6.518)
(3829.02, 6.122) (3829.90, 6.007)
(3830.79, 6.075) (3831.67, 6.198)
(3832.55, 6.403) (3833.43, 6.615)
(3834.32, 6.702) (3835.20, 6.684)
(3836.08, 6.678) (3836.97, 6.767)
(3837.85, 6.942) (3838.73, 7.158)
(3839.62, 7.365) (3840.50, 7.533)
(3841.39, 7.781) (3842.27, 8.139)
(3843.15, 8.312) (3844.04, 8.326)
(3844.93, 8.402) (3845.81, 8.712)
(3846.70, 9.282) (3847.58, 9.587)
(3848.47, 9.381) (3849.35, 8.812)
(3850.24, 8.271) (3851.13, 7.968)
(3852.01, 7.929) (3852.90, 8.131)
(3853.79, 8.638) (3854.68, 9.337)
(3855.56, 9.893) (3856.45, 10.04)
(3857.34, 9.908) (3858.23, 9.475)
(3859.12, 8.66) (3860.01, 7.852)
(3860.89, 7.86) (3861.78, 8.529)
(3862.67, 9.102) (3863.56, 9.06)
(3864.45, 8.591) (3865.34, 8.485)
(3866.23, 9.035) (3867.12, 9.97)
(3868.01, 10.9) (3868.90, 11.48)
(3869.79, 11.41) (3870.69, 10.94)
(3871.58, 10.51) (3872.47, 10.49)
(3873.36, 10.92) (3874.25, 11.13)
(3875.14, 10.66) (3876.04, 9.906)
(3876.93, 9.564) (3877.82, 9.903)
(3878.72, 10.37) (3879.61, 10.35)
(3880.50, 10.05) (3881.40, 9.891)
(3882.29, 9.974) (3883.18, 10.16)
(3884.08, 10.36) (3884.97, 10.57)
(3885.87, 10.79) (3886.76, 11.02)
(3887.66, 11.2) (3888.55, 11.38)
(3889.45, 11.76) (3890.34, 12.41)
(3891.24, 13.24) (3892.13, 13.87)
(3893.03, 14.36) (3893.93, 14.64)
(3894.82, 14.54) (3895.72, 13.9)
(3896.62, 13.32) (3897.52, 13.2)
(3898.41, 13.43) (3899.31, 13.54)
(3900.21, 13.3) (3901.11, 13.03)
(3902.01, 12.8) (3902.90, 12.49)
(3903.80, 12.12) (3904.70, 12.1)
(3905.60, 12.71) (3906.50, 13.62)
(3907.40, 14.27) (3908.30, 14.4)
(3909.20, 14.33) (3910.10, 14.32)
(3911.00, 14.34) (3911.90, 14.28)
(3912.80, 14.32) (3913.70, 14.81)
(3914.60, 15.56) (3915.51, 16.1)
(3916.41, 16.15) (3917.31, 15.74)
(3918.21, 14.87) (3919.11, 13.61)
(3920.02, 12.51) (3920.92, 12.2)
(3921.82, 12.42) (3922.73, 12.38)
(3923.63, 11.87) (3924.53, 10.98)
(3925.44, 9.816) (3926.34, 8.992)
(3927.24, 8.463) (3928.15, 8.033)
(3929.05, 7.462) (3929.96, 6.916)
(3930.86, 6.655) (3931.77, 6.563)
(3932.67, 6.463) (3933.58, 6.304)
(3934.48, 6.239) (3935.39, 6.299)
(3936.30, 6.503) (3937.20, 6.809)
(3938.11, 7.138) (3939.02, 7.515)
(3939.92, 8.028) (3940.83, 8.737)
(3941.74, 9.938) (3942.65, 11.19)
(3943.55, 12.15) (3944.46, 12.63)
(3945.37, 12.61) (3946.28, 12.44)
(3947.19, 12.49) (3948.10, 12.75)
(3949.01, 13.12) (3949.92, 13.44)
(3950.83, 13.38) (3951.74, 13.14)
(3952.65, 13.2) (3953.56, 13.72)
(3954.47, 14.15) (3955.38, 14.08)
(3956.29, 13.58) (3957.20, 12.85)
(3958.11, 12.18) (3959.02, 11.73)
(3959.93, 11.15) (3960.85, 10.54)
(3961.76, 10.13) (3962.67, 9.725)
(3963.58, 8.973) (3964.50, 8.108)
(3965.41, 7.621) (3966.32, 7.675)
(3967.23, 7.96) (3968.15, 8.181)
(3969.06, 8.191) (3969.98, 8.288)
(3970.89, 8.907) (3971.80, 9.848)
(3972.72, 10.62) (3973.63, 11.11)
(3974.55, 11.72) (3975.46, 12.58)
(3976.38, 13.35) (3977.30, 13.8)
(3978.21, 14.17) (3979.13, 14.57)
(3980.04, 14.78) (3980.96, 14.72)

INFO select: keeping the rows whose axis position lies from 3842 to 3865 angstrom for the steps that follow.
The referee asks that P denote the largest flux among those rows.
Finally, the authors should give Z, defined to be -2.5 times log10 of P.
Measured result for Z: -2.50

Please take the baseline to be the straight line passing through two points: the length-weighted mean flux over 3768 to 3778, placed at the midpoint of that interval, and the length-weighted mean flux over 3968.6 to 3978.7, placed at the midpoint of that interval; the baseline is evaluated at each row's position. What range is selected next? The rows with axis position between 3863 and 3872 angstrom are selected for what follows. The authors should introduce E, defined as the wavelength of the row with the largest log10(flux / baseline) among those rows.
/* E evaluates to 3868.90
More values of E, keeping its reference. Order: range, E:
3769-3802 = 3773.01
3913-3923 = 3916.41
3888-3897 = 3893.93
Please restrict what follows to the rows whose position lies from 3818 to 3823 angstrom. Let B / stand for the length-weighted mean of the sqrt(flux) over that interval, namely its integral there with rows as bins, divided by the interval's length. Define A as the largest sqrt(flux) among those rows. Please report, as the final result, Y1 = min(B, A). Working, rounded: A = 3.1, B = 2.90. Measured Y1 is 2.90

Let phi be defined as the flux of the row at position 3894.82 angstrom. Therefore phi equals 14.54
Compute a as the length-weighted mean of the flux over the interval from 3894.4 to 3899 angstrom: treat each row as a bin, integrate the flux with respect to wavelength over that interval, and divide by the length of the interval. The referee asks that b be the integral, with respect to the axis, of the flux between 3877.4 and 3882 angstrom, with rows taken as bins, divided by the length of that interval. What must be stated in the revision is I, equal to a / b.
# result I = 1.4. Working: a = 14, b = 10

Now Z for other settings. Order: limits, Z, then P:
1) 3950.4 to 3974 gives -2.88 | 14.15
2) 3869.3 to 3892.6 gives -2.86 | 13.87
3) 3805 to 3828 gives -2.65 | 11.47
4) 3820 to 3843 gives -2.31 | 8.406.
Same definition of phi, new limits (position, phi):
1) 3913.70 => 14.81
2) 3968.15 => 8.181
